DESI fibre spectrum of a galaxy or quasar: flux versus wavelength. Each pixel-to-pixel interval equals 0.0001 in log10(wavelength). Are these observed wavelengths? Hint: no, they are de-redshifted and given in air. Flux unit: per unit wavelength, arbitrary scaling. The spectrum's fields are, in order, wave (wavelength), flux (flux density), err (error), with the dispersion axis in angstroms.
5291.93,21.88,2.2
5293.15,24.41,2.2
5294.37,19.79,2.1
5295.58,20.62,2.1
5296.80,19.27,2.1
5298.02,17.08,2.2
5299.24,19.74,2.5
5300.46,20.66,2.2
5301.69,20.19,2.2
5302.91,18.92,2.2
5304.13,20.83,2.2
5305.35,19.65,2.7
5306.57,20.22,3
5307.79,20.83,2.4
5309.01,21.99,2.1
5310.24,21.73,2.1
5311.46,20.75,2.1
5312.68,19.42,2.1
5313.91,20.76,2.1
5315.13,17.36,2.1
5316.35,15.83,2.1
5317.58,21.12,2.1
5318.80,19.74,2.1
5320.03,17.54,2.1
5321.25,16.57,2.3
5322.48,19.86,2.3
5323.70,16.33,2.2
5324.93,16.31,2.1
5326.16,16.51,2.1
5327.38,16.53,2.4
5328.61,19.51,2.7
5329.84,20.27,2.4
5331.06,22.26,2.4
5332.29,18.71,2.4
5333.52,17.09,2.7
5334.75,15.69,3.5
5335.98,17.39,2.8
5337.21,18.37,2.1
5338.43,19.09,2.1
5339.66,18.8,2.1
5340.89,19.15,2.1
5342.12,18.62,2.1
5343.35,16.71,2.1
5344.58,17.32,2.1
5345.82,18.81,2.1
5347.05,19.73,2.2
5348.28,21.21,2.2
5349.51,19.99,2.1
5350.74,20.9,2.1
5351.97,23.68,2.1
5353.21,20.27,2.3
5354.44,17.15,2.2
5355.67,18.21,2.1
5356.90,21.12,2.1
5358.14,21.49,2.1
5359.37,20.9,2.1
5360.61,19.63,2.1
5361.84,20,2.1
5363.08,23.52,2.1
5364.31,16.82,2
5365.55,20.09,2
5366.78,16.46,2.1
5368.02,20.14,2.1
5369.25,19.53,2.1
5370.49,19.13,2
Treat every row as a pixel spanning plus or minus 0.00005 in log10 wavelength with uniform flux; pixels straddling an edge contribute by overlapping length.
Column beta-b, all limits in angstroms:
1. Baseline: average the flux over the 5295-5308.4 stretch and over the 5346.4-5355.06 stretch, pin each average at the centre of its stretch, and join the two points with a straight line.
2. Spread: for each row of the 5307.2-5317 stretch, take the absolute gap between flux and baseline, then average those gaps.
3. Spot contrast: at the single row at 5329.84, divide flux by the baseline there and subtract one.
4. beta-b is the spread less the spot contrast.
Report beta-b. 1.71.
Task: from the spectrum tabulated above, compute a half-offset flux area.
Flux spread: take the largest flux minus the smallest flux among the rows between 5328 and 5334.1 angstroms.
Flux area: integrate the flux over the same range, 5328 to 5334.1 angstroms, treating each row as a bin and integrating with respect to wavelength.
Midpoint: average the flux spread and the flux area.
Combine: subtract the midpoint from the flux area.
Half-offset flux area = 57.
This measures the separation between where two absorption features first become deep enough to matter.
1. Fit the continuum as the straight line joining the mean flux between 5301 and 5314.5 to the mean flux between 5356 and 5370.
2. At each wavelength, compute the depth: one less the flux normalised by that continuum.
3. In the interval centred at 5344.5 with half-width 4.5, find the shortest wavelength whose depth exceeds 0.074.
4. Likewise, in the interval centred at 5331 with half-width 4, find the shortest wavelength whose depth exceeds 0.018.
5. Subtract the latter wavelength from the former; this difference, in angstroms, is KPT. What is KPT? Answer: 14.7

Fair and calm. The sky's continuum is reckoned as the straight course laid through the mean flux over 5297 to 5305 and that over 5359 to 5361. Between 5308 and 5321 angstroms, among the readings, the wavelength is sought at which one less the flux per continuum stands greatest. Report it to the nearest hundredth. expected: 5316.35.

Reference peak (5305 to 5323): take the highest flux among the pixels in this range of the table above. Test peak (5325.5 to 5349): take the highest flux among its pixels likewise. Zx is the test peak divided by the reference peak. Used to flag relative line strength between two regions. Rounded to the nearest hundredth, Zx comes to 1.01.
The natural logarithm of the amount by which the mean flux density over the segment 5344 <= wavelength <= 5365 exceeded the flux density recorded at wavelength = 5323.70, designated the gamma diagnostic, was 1.31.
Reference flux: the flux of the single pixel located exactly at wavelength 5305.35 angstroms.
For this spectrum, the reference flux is 19.65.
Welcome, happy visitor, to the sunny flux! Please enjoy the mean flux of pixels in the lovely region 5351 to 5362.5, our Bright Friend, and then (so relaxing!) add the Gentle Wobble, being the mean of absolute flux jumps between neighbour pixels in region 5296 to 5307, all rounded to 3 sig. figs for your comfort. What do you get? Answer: 21.7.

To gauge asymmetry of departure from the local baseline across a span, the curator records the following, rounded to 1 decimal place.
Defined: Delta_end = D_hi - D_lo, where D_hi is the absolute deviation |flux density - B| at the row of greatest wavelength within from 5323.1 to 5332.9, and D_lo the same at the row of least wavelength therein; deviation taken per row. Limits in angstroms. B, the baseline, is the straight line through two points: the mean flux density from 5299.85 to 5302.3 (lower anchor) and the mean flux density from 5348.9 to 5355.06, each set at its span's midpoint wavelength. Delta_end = -2.4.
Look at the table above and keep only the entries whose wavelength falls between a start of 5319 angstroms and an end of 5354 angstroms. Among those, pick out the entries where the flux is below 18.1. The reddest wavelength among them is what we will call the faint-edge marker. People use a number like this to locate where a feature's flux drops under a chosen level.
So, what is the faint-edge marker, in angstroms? 5344.58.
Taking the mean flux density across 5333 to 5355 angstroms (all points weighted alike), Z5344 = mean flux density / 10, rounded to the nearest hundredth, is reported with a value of 1.89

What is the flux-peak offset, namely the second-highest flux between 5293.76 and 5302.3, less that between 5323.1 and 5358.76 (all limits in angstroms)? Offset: -1.6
